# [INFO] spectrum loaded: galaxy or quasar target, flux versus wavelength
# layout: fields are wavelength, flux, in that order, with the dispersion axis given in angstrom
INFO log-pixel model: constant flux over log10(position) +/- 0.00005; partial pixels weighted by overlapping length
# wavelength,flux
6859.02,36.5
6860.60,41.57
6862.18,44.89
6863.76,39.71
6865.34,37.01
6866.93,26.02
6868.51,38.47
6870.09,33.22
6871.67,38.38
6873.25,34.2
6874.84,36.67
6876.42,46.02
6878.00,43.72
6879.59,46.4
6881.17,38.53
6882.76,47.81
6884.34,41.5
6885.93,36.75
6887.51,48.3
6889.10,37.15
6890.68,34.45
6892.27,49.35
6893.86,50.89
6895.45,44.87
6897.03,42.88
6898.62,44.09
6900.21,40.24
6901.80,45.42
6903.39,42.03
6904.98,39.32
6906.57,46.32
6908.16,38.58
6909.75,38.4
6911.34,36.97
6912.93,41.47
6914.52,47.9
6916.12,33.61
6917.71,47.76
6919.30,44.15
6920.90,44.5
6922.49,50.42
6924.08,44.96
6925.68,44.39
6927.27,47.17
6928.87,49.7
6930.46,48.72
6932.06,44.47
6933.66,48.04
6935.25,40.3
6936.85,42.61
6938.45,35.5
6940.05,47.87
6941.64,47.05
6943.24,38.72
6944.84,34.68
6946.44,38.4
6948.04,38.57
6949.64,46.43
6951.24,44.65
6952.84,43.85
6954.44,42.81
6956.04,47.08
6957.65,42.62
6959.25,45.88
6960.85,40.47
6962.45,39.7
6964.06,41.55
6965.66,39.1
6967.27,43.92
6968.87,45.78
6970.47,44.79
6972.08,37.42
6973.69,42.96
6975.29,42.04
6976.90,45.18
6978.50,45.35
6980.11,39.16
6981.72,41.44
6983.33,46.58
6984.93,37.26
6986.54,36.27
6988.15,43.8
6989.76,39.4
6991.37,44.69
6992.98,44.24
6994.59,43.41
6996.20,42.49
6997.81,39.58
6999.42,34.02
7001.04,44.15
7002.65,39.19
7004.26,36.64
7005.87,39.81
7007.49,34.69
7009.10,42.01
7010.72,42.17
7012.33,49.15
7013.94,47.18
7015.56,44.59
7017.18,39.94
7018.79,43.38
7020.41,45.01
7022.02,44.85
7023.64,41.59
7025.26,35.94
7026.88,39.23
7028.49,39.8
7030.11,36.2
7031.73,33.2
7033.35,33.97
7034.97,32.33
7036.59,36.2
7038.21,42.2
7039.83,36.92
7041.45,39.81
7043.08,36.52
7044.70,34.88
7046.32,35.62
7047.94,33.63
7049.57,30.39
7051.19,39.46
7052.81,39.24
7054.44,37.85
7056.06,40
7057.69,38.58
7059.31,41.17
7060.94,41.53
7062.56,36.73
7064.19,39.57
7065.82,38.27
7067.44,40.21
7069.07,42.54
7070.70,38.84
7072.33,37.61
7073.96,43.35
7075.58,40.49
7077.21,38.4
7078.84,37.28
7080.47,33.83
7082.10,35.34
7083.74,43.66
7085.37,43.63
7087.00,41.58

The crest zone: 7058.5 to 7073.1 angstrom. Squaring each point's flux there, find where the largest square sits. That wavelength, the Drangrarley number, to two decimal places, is 7069.07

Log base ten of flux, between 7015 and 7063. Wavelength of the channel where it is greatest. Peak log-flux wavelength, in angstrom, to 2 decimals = 7020.41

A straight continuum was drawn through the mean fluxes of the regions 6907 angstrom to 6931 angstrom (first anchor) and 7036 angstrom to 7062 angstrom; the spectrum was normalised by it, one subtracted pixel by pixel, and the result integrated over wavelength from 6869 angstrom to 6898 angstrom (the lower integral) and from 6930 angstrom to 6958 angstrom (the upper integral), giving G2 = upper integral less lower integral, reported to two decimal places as 2.53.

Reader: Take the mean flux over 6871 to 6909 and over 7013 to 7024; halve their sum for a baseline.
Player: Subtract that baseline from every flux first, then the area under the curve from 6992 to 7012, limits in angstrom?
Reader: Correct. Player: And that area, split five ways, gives -11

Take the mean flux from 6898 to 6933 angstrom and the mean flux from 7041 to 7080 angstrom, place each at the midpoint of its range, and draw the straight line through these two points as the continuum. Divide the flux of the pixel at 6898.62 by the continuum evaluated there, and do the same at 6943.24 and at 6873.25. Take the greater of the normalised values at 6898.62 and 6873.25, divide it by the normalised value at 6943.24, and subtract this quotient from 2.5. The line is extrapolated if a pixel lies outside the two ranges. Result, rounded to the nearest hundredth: 1.40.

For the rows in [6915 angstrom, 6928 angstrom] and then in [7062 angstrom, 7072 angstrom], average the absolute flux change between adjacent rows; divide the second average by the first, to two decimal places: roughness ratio 0.52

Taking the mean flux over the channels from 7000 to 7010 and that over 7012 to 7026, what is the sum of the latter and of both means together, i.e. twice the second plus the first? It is 126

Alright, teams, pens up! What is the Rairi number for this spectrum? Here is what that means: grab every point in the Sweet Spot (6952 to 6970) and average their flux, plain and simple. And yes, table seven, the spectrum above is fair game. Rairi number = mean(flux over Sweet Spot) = 43.0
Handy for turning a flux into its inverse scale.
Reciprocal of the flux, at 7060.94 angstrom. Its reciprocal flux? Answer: 0.0241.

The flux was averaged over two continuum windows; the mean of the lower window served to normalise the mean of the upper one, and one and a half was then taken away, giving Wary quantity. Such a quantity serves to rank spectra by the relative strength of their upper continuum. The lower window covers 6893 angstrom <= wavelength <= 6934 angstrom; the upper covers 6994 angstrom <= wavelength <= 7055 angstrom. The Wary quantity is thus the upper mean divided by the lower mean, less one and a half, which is -0.613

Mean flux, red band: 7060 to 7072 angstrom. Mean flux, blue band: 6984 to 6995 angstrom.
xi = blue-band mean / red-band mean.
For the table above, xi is 1.04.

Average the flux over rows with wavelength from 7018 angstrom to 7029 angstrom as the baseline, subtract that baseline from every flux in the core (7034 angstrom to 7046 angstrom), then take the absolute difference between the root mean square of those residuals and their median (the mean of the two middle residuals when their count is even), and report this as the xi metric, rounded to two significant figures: 10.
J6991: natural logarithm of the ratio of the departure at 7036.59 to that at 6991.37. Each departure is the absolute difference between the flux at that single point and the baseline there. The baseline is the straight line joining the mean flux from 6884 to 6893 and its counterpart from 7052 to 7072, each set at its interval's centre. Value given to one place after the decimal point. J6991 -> -0.2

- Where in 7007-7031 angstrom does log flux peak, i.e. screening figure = 7012.33 angstrom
